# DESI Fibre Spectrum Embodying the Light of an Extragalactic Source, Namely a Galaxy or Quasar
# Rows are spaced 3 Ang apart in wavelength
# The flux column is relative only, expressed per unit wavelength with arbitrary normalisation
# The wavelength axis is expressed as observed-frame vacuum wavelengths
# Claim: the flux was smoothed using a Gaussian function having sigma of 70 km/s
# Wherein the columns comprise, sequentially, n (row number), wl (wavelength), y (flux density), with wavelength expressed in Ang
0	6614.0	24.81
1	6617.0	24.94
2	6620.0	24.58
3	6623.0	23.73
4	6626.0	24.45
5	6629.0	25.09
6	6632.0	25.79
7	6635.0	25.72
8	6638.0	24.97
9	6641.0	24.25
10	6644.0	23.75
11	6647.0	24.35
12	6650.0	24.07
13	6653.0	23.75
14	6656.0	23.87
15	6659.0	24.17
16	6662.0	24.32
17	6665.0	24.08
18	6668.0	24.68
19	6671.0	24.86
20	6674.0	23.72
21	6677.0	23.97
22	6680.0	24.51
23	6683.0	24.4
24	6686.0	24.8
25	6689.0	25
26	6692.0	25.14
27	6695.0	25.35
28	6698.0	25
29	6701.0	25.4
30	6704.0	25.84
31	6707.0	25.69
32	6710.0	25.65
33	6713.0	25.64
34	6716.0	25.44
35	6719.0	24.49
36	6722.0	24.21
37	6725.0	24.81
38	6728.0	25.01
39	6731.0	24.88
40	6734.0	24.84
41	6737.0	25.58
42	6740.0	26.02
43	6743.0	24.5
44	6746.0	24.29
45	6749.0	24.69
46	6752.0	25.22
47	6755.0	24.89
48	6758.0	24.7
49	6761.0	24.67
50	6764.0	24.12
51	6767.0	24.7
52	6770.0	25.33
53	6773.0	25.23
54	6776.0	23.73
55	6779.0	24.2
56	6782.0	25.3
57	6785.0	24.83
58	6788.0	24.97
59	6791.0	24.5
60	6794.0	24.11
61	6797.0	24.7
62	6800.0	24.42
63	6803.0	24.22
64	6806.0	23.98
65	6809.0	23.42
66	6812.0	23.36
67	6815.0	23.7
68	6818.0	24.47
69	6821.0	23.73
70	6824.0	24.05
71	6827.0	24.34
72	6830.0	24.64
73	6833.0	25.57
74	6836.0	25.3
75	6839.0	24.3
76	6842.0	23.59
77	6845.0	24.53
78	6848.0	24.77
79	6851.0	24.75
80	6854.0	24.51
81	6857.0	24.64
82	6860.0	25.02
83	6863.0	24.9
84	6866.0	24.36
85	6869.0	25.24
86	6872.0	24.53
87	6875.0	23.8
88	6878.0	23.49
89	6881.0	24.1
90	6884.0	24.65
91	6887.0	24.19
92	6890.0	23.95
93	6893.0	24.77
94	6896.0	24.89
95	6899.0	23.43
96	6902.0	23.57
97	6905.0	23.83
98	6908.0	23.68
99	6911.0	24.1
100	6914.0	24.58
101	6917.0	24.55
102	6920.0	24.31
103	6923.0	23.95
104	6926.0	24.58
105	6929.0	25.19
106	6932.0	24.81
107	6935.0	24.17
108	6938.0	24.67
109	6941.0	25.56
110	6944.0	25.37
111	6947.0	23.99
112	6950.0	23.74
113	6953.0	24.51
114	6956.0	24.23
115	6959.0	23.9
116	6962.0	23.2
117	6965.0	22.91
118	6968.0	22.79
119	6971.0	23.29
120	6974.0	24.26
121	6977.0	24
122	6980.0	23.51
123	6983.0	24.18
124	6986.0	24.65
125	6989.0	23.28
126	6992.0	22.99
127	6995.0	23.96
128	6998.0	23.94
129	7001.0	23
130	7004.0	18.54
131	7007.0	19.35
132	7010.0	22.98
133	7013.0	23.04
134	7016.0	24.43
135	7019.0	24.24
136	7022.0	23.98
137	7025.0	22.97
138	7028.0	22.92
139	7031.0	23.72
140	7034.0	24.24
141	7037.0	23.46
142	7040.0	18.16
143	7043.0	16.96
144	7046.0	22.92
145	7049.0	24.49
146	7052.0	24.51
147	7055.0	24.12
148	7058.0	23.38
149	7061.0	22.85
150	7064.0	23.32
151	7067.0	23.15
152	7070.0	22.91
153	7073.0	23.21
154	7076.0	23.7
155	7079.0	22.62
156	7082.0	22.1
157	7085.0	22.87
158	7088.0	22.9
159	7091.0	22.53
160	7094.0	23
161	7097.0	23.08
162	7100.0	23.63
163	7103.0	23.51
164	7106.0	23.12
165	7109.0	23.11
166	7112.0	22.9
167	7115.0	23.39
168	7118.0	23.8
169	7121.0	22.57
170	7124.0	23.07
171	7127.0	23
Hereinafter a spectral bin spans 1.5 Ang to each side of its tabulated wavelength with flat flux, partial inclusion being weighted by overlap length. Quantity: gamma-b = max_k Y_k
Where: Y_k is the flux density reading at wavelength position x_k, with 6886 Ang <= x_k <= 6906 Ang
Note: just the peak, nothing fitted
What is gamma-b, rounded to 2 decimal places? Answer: 24.89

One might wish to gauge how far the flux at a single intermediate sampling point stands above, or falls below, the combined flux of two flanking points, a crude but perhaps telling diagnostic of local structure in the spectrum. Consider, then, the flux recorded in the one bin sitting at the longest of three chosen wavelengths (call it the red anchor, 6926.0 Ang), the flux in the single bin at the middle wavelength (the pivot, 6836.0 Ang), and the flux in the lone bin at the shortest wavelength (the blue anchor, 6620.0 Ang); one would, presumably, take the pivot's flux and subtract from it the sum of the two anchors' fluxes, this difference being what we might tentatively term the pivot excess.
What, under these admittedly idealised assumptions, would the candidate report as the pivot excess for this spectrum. -23.9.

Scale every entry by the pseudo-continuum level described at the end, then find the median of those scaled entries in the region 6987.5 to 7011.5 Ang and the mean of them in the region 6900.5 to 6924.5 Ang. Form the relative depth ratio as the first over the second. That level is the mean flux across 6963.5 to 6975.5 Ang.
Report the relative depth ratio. 0.96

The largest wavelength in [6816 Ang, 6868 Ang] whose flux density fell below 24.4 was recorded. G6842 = 6866.0 Ang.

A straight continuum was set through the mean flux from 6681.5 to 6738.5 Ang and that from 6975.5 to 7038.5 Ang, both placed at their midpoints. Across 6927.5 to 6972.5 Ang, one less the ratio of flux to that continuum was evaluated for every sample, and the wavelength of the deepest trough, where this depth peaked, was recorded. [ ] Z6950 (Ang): 6968.0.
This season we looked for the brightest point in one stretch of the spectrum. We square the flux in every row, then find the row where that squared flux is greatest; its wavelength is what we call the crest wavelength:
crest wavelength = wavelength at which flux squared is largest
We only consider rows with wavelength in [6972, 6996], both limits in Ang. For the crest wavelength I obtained 6986.0 Ang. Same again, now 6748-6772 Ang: 6770.0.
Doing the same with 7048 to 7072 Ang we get 7052.0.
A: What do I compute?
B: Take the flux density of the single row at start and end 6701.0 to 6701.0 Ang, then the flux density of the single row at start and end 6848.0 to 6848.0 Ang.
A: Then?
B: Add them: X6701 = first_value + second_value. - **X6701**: 50.2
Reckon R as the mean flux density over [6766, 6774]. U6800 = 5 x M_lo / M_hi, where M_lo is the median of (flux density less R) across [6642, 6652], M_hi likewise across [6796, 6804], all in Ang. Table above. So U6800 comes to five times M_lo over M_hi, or 8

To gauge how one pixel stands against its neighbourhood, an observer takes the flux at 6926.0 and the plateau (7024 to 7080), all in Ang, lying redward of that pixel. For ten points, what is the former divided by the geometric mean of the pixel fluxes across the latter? 1.08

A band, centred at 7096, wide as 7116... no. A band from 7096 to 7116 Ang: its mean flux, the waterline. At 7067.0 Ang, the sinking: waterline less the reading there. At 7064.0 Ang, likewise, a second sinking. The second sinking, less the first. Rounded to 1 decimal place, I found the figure -0.2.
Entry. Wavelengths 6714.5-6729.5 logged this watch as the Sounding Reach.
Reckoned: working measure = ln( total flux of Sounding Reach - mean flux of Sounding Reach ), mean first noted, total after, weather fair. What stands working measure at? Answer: 4.60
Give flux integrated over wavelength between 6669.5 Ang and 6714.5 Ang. 1125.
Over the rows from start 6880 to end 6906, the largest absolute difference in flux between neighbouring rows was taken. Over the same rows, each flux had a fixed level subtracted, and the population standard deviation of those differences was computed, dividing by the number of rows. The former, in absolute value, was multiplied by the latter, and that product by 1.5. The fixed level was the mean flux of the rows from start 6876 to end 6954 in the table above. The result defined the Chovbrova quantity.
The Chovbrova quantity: 1.1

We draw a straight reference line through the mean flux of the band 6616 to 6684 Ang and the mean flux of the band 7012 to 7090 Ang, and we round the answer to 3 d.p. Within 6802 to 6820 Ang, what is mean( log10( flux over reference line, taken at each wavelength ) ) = 0.000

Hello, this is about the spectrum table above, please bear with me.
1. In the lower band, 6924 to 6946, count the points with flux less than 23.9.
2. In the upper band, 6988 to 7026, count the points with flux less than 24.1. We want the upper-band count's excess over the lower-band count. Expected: 11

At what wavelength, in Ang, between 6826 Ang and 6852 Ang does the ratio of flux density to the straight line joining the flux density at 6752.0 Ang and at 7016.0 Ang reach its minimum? 6842.0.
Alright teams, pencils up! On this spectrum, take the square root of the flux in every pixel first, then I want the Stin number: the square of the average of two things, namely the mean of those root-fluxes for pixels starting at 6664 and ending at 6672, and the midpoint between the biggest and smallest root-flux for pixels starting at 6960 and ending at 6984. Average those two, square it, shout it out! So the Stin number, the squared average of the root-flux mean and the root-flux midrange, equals 24.0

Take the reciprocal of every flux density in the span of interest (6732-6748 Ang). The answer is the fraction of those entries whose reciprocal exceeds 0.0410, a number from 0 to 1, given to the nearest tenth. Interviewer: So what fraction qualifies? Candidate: 0.2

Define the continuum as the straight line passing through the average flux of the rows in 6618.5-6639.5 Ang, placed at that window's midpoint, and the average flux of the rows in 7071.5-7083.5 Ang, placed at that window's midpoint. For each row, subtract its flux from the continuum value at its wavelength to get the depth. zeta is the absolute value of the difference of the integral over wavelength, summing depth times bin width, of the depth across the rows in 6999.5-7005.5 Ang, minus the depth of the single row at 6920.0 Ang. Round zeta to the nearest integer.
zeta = 16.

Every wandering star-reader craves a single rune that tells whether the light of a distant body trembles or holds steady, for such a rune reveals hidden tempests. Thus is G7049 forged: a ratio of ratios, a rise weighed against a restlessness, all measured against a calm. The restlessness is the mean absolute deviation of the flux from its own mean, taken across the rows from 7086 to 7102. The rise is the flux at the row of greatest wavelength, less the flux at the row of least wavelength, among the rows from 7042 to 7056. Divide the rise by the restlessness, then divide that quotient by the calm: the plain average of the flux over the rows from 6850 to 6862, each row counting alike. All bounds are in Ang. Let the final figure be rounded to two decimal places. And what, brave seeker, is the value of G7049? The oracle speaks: 1.11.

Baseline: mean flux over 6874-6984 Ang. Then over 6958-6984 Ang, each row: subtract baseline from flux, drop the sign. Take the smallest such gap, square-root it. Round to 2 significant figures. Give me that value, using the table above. 0.23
